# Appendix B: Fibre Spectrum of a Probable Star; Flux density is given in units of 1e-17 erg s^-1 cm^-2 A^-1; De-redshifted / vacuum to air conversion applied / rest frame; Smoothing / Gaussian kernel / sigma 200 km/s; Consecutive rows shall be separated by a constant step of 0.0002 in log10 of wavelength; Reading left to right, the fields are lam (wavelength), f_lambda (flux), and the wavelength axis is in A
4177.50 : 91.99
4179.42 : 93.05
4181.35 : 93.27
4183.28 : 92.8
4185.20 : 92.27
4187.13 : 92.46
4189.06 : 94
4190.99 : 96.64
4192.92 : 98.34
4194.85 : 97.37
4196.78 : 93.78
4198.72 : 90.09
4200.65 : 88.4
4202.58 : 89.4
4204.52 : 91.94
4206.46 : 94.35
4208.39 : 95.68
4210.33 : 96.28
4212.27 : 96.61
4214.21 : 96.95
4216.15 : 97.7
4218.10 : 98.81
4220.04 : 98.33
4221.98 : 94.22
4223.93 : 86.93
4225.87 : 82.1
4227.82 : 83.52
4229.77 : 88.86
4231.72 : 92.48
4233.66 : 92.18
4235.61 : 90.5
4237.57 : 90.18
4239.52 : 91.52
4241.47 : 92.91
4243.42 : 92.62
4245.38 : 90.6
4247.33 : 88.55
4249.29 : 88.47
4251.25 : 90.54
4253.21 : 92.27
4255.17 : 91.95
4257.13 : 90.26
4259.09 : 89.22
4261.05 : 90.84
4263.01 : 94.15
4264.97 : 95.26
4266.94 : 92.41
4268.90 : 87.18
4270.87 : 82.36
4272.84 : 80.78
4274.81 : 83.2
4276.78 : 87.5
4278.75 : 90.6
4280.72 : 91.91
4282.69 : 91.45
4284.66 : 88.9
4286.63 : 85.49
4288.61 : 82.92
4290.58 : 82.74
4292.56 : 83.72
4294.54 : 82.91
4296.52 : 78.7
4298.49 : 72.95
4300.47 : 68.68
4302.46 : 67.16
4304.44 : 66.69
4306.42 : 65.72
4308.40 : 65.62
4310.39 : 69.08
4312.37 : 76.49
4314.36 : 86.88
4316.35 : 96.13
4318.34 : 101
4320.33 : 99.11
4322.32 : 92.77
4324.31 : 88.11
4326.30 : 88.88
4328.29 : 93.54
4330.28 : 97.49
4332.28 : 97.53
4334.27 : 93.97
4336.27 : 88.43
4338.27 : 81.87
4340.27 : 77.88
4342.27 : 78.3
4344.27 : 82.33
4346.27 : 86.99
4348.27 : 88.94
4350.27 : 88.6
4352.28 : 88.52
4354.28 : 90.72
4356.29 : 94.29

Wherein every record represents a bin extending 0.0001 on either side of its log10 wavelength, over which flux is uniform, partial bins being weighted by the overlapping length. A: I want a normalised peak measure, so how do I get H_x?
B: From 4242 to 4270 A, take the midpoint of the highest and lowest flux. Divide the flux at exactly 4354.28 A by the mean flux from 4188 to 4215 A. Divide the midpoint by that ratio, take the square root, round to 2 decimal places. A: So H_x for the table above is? 9.74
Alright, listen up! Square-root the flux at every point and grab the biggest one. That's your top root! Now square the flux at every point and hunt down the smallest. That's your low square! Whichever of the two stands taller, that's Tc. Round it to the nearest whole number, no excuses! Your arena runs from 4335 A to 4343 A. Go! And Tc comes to 6065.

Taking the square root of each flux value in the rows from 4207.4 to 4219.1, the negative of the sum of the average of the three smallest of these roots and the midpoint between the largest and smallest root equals -19.7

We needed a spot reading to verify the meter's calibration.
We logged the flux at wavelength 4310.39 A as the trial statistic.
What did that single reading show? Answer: 69.08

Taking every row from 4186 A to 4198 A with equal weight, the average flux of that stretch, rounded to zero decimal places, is 95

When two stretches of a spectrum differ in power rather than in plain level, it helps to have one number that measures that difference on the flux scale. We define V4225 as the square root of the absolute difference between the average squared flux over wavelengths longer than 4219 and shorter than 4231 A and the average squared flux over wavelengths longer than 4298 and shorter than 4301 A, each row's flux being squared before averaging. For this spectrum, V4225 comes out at 54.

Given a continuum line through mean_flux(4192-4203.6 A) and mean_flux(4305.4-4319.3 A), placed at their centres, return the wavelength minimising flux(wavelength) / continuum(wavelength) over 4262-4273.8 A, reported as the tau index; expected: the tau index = 4272.84 A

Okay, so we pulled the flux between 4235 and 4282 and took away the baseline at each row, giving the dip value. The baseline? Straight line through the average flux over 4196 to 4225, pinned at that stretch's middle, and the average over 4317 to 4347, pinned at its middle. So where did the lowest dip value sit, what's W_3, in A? 4272.84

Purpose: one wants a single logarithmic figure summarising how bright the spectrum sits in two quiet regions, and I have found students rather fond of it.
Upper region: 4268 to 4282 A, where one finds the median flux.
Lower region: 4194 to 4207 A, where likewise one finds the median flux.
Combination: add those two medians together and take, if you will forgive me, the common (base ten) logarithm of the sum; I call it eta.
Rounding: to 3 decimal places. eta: 2.253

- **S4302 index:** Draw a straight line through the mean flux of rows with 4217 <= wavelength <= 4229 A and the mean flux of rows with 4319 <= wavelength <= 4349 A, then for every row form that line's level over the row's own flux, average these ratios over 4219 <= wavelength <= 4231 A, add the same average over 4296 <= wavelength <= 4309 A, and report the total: 2.32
